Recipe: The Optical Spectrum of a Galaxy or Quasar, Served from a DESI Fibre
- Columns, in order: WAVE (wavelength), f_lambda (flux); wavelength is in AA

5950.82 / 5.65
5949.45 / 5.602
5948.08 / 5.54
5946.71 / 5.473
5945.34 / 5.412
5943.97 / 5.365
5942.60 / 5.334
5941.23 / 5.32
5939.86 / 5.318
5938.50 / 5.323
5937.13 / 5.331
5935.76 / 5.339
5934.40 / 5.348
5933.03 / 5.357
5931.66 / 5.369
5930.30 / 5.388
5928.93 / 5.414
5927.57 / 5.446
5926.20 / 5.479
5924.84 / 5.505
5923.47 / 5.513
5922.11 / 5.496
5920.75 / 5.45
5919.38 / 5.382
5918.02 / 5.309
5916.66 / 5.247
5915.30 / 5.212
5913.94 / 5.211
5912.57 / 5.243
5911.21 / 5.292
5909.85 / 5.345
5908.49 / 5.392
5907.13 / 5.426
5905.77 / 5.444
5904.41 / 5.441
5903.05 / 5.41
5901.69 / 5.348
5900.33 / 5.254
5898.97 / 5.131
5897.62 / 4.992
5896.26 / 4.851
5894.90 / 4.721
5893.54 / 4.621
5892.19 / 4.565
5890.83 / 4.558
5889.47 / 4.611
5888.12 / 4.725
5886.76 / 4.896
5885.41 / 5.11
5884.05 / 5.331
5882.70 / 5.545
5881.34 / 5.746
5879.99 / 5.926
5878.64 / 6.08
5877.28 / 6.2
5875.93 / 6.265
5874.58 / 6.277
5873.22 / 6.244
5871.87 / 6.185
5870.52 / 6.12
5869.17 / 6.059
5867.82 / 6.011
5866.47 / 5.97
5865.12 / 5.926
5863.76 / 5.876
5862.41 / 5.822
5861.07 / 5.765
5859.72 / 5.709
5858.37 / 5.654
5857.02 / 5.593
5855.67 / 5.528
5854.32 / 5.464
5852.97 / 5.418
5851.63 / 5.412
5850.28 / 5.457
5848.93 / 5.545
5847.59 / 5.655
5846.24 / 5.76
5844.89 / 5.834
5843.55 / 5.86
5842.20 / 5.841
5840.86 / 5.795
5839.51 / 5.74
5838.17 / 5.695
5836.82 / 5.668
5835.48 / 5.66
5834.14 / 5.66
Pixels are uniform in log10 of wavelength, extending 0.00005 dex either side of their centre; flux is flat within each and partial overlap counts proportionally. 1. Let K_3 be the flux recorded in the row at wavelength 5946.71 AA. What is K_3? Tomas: 5.473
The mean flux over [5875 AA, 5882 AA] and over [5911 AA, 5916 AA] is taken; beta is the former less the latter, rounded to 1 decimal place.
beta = 0.8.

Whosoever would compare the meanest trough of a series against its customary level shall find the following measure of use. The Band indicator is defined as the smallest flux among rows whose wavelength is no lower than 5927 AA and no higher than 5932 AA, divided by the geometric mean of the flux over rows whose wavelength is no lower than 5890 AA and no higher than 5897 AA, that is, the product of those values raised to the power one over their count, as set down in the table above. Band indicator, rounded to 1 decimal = 1.2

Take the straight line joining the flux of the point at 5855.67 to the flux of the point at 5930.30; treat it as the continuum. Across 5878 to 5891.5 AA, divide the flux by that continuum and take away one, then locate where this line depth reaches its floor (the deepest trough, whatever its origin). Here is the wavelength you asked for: 5890.83 AA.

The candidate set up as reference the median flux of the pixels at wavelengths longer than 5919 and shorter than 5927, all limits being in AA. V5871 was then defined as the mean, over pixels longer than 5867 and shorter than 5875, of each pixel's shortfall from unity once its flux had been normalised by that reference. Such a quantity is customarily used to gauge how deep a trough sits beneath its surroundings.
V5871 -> -0.12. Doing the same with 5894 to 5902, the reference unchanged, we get 0.08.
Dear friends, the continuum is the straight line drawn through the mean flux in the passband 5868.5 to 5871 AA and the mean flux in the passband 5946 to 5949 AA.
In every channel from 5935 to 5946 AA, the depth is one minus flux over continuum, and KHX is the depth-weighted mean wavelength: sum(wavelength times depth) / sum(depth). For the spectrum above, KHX 5939.9 AA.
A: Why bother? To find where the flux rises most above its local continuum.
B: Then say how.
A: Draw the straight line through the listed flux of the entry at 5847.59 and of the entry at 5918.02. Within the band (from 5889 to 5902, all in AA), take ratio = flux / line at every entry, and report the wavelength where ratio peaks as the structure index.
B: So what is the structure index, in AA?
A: 5901.69 AA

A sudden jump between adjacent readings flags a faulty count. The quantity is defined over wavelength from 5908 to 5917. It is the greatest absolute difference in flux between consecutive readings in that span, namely 0.053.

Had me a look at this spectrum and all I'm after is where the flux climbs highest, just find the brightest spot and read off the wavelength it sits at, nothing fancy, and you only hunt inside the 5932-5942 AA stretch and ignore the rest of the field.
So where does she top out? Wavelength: 5933.03 AA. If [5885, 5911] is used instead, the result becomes 5905.77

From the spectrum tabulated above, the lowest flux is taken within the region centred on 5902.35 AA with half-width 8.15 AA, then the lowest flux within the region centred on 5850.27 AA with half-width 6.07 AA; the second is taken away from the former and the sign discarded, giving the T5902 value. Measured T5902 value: 0.7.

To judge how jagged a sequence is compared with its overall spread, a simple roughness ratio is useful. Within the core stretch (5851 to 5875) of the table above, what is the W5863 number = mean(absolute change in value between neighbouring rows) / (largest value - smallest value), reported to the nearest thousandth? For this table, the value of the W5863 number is 0.059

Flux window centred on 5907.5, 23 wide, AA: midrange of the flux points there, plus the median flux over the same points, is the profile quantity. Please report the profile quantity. 10.4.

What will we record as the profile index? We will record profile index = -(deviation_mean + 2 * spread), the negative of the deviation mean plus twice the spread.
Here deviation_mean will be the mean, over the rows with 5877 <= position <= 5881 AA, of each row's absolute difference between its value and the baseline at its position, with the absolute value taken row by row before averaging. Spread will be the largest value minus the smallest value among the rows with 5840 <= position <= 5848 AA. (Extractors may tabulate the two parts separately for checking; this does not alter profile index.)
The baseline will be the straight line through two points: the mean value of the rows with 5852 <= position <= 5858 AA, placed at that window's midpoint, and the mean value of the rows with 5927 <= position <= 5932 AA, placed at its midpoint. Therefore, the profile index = -1.0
